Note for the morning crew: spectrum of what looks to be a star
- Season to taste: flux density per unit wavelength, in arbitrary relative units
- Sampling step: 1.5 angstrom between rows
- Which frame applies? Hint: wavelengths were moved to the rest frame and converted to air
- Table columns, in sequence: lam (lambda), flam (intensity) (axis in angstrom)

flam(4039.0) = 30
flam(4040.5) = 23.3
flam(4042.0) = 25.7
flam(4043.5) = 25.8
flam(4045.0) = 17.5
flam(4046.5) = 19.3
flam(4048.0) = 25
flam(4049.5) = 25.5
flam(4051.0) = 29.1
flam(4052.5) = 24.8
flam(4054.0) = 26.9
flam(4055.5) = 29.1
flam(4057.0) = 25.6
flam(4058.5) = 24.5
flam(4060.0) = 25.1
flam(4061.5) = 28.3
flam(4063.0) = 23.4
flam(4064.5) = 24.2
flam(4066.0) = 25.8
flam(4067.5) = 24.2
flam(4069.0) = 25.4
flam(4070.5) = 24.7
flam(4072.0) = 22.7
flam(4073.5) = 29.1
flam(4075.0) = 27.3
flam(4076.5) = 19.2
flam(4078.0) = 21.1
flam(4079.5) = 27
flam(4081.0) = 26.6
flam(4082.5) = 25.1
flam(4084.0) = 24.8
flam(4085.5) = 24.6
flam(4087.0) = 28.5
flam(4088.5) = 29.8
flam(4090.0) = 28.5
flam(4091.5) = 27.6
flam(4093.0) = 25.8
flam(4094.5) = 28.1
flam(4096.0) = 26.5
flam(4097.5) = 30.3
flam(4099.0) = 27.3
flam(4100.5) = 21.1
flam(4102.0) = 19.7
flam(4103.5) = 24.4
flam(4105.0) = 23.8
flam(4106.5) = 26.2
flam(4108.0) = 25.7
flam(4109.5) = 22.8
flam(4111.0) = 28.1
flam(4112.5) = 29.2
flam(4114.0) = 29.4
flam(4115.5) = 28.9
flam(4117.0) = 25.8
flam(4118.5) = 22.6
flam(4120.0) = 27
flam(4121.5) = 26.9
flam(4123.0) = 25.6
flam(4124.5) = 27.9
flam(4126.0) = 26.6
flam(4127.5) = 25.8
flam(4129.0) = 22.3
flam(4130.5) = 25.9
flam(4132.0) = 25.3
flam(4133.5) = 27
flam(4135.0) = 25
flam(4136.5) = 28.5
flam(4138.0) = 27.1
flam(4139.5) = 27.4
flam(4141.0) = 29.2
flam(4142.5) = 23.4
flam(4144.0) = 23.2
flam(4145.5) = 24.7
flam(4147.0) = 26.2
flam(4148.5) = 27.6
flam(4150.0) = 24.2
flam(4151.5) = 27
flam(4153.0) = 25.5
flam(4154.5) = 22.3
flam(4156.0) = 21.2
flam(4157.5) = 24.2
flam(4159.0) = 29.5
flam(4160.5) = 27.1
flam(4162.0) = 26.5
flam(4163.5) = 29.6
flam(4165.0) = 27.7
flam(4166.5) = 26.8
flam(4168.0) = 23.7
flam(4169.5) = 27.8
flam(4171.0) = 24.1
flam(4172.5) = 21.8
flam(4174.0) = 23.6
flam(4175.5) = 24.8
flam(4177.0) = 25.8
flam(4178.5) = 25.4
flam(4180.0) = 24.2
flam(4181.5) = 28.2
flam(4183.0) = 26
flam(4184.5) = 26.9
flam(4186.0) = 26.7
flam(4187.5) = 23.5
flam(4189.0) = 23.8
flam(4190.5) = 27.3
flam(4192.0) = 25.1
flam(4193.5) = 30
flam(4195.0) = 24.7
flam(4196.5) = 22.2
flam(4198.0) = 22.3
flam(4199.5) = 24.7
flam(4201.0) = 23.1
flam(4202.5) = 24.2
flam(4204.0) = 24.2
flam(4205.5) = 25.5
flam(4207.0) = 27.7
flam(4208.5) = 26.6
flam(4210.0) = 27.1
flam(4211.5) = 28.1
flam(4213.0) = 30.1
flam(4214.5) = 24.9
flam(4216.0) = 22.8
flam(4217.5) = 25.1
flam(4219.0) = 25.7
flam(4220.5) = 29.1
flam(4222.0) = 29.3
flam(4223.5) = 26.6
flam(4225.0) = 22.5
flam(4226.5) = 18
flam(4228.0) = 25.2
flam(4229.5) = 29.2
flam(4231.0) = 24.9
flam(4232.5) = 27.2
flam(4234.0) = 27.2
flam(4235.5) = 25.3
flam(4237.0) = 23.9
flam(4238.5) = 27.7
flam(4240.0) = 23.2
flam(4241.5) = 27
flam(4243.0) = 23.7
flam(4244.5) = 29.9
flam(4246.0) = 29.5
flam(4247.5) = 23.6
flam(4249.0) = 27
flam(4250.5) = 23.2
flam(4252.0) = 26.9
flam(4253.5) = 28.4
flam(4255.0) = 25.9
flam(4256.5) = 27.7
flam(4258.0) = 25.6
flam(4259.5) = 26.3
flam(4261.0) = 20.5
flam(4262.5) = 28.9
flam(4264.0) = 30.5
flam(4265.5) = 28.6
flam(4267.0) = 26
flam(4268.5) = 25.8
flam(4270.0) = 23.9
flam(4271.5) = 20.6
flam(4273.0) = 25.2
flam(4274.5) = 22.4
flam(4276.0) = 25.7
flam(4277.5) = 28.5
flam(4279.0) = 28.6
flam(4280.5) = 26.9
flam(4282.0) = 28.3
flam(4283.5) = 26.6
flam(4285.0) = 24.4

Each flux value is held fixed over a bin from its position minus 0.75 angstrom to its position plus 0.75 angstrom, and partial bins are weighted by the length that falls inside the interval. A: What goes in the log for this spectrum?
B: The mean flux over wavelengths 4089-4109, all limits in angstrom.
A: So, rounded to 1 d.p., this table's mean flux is 25.8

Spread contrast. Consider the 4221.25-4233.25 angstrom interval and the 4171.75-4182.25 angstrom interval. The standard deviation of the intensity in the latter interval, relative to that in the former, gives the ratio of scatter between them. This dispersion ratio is 0.53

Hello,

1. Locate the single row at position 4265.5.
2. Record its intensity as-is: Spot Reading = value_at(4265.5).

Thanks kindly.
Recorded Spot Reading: 28.6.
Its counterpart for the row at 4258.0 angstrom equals 25.6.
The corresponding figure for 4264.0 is 30.5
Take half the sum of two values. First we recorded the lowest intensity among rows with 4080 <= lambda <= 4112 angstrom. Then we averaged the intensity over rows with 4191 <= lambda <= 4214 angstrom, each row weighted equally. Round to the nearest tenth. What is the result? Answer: 22.7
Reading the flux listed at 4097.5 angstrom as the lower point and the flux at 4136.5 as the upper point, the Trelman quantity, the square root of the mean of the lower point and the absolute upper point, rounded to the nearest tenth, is 5.4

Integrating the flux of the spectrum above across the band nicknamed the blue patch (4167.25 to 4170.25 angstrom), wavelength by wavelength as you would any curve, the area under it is 77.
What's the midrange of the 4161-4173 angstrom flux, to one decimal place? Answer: 25.7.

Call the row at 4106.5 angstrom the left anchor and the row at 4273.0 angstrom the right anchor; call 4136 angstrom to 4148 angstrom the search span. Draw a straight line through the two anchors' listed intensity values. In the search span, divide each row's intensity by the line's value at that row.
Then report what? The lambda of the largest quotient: 4141.0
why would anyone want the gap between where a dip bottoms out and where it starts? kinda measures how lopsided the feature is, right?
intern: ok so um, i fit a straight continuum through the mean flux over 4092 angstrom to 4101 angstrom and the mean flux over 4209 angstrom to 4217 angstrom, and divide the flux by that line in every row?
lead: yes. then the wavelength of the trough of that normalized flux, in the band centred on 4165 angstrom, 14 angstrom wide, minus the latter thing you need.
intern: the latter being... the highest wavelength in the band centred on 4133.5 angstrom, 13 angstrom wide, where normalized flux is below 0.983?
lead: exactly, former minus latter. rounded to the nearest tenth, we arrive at 33.0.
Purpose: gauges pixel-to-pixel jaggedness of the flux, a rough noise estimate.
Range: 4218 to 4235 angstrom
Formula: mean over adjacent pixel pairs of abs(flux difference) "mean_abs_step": 3.27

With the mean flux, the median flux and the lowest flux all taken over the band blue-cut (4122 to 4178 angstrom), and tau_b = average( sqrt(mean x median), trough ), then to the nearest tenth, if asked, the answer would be 23.5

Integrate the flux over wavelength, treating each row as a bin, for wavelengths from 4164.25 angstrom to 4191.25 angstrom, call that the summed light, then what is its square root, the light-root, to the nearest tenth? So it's 26.2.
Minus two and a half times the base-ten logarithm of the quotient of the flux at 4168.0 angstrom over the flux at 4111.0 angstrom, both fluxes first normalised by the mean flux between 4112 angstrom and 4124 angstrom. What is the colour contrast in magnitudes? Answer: 0.2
